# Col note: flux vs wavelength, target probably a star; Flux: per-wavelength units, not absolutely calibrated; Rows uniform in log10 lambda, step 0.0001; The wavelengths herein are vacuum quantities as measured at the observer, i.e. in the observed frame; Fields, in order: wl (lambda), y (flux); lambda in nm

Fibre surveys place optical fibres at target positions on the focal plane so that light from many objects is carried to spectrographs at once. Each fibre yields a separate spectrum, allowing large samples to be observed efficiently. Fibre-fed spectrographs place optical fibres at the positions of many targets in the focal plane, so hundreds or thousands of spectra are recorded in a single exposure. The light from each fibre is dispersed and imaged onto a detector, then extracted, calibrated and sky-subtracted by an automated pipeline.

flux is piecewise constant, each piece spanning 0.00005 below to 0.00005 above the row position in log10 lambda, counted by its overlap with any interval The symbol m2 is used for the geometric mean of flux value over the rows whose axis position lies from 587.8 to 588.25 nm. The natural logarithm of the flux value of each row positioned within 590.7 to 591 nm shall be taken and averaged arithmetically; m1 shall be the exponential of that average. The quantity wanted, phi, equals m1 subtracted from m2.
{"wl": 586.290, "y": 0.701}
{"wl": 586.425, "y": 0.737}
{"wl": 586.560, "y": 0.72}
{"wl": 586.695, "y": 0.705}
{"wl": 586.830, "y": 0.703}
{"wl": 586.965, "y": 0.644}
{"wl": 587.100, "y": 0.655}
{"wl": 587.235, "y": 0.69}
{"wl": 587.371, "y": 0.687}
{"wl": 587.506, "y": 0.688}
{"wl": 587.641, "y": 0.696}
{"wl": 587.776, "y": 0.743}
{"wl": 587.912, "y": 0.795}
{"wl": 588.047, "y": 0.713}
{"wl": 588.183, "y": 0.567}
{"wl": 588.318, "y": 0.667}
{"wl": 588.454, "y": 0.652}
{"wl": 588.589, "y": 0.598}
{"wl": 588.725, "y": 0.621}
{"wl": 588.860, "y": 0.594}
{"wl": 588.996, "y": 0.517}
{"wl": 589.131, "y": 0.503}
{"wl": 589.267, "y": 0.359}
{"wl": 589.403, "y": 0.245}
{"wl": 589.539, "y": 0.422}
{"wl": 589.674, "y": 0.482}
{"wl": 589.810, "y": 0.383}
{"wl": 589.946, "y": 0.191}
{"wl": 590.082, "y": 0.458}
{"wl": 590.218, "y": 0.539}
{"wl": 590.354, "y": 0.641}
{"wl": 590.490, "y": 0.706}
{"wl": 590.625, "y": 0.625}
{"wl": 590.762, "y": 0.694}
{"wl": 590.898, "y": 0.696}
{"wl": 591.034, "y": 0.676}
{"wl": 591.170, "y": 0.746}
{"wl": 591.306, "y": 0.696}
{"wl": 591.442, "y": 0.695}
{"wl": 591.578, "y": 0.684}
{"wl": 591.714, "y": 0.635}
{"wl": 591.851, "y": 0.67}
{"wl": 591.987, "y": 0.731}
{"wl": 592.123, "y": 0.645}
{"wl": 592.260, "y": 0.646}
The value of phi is -0.01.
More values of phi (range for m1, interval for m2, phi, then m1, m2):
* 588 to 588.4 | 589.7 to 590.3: -0.28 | 0.65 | 0.37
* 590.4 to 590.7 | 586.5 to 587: 0.03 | 0.66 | 0.69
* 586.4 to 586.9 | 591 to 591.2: -0.01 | 0.72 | 0.71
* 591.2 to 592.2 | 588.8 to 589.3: -0.19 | 0.68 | 0.49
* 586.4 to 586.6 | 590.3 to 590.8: -0.06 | 0.73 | 0.67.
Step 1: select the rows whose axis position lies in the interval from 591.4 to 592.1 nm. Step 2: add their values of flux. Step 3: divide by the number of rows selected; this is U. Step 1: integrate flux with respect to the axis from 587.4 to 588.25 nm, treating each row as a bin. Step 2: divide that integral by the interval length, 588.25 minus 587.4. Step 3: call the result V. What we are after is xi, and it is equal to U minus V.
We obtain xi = -0.02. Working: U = 0.68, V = 0.700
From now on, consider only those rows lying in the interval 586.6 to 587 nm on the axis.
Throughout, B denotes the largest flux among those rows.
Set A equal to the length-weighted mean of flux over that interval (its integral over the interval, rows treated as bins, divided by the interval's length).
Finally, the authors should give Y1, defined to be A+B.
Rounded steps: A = 0.69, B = 0.705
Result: 1.40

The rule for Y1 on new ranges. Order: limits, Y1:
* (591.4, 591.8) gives 1.36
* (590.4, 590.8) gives 1.38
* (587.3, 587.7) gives 1.39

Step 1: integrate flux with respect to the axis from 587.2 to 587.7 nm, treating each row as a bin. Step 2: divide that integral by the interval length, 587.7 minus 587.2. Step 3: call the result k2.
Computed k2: 0.69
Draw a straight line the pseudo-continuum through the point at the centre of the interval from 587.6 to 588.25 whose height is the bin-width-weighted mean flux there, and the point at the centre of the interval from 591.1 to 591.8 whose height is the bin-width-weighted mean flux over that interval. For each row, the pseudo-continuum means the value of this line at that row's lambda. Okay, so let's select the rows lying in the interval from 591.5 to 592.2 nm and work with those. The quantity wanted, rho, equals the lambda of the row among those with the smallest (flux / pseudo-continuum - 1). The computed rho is 591.714 nm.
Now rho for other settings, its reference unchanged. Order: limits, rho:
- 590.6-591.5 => 590.625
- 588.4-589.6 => 589.403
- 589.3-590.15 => 589.946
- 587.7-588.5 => 588.183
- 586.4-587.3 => 586.965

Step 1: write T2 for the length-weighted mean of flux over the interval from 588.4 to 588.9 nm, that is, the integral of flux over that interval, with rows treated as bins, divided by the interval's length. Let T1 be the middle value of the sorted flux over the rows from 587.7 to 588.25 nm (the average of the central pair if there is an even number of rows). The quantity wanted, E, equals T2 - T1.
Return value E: -0.11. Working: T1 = 0.73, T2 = 0.62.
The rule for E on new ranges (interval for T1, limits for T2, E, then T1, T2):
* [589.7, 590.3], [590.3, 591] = 0.25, 0.42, 0.67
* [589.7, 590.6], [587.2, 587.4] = 0.19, 0.50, 0.69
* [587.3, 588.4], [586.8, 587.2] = -0.03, 0.69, 0.67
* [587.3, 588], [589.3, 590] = -0.35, 0.70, 0.35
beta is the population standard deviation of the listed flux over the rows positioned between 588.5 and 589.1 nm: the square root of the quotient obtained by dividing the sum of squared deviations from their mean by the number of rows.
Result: 0.04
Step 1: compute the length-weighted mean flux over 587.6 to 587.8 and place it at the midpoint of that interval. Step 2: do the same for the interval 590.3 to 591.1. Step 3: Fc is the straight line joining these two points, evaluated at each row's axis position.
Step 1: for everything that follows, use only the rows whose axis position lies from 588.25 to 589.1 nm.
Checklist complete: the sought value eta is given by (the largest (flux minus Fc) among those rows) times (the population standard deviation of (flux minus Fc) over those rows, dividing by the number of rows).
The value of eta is -0.0019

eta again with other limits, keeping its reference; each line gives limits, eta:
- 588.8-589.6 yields -0.0120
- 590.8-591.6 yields 0.0018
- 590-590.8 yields 0.0026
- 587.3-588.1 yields 0.0032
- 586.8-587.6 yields -0.0006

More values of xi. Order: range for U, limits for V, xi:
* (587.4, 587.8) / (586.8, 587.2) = 0.04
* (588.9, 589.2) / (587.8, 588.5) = -0.17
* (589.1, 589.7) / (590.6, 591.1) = -0.27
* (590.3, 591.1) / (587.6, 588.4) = -0.02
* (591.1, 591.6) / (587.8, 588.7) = 0.04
